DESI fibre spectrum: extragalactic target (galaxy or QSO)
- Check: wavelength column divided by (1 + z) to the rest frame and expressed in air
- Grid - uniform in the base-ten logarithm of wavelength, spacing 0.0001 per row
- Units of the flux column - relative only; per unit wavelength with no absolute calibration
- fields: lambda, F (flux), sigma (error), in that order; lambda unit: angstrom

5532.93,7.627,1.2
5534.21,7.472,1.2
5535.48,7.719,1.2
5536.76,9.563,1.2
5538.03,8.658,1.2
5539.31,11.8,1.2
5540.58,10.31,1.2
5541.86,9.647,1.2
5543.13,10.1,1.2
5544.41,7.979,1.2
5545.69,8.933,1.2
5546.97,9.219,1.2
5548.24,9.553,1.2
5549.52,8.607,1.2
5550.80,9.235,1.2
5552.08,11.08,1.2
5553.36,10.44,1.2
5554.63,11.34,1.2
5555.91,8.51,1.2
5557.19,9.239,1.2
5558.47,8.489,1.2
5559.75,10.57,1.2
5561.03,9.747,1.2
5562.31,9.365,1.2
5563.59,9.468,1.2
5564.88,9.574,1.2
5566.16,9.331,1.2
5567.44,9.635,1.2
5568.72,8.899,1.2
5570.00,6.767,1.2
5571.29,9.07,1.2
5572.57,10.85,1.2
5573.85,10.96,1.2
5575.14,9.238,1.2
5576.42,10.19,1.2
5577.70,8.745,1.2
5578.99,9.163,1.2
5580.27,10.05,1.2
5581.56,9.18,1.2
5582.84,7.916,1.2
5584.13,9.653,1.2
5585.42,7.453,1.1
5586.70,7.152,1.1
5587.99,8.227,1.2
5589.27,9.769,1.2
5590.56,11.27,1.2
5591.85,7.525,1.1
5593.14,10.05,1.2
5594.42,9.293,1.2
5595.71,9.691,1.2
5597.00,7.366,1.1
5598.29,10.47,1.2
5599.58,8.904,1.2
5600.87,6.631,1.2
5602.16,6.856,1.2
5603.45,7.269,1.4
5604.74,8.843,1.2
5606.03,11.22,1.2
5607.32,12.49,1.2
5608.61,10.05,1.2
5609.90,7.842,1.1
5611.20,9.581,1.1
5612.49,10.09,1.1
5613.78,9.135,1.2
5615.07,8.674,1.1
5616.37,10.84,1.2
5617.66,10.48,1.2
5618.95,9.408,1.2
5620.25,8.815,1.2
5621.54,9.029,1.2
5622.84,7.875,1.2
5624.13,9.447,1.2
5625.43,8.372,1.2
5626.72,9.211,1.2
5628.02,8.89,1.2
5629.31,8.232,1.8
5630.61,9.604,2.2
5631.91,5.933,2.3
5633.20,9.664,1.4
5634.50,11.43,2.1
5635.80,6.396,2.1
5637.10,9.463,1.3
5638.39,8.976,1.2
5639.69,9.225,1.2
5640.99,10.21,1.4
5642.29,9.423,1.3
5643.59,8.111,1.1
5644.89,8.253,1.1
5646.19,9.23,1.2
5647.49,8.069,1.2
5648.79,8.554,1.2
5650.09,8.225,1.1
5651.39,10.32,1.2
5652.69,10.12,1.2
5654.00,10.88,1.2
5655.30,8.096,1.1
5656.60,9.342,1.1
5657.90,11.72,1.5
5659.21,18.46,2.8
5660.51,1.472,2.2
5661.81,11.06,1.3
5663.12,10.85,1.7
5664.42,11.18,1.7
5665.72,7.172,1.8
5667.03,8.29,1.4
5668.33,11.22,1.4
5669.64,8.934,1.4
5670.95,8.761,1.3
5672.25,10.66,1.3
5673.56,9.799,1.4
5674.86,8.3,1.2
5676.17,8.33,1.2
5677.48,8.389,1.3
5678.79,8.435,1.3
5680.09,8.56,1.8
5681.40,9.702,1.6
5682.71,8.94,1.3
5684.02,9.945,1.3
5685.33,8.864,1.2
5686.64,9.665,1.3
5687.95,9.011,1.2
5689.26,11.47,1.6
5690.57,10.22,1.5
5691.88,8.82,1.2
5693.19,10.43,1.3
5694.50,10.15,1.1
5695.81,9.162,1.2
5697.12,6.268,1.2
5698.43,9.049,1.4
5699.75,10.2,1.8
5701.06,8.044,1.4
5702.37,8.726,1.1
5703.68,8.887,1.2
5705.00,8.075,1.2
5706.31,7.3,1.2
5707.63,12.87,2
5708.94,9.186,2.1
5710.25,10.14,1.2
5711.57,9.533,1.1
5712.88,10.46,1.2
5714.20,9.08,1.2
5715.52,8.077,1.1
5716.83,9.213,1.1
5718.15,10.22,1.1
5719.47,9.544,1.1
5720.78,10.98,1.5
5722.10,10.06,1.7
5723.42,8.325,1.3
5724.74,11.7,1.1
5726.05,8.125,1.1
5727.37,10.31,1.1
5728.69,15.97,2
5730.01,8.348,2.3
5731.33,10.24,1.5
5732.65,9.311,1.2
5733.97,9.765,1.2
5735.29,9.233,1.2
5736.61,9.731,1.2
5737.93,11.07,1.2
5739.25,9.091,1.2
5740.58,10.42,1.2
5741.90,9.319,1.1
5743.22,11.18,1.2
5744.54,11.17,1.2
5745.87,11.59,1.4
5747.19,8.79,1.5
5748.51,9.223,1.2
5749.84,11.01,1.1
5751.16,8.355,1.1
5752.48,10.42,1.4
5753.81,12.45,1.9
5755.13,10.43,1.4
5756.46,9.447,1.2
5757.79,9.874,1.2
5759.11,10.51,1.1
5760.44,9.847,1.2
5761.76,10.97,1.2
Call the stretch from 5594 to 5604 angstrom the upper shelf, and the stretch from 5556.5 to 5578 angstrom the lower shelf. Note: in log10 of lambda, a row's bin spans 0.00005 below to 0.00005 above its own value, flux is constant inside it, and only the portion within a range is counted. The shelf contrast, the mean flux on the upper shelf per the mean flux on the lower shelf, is 0.88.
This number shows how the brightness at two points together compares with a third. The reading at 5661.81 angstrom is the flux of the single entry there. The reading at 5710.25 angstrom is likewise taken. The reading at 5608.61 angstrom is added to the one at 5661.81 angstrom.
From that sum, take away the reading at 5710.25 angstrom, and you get 11.0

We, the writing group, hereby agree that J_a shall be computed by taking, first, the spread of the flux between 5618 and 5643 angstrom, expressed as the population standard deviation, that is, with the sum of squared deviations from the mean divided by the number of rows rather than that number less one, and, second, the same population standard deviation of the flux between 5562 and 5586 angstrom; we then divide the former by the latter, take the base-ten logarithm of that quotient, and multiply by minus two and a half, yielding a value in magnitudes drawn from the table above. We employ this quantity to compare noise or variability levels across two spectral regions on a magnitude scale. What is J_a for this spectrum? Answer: -0.20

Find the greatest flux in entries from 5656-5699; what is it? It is 18.46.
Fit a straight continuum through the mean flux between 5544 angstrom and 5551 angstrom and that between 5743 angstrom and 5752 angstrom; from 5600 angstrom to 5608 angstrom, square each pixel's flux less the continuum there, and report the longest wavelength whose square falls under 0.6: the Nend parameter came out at 5604.74 angstrom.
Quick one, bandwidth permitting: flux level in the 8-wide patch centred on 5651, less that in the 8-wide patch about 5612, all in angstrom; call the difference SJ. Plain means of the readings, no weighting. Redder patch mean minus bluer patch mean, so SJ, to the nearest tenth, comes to 0.1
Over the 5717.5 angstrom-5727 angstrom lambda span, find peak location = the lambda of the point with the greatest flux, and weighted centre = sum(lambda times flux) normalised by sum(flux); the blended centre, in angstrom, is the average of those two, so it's 5723.4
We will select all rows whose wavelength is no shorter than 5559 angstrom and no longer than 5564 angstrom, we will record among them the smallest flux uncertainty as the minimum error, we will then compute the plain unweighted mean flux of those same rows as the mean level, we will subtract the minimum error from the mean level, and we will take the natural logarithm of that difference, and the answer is 2.15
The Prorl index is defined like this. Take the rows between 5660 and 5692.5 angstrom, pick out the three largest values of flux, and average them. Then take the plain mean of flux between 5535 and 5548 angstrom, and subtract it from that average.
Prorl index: 1.9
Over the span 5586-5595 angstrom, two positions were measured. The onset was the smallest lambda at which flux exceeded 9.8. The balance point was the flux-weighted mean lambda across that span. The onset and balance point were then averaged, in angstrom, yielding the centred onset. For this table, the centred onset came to 5590.6 angstrom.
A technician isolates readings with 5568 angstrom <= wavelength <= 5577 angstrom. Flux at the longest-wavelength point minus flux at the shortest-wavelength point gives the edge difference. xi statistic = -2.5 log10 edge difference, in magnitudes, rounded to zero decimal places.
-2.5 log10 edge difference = 0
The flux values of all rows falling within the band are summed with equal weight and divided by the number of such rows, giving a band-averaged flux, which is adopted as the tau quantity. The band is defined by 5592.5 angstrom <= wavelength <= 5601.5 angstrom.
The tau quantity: 8.9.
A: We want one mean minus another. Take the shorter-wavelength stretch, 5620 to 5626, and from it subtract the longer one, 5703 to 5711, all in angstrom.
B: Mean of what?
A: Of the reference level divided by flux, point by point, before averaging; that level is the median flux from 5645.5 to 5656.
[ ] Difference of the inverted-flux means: 0.05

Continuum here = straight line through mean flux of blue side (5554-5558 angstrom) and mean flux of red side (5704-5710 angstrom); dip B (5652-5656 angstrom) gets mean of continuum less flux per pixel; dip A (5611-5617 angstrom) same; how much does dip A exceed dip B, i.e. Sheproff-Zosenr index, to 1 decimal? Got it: 0.1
